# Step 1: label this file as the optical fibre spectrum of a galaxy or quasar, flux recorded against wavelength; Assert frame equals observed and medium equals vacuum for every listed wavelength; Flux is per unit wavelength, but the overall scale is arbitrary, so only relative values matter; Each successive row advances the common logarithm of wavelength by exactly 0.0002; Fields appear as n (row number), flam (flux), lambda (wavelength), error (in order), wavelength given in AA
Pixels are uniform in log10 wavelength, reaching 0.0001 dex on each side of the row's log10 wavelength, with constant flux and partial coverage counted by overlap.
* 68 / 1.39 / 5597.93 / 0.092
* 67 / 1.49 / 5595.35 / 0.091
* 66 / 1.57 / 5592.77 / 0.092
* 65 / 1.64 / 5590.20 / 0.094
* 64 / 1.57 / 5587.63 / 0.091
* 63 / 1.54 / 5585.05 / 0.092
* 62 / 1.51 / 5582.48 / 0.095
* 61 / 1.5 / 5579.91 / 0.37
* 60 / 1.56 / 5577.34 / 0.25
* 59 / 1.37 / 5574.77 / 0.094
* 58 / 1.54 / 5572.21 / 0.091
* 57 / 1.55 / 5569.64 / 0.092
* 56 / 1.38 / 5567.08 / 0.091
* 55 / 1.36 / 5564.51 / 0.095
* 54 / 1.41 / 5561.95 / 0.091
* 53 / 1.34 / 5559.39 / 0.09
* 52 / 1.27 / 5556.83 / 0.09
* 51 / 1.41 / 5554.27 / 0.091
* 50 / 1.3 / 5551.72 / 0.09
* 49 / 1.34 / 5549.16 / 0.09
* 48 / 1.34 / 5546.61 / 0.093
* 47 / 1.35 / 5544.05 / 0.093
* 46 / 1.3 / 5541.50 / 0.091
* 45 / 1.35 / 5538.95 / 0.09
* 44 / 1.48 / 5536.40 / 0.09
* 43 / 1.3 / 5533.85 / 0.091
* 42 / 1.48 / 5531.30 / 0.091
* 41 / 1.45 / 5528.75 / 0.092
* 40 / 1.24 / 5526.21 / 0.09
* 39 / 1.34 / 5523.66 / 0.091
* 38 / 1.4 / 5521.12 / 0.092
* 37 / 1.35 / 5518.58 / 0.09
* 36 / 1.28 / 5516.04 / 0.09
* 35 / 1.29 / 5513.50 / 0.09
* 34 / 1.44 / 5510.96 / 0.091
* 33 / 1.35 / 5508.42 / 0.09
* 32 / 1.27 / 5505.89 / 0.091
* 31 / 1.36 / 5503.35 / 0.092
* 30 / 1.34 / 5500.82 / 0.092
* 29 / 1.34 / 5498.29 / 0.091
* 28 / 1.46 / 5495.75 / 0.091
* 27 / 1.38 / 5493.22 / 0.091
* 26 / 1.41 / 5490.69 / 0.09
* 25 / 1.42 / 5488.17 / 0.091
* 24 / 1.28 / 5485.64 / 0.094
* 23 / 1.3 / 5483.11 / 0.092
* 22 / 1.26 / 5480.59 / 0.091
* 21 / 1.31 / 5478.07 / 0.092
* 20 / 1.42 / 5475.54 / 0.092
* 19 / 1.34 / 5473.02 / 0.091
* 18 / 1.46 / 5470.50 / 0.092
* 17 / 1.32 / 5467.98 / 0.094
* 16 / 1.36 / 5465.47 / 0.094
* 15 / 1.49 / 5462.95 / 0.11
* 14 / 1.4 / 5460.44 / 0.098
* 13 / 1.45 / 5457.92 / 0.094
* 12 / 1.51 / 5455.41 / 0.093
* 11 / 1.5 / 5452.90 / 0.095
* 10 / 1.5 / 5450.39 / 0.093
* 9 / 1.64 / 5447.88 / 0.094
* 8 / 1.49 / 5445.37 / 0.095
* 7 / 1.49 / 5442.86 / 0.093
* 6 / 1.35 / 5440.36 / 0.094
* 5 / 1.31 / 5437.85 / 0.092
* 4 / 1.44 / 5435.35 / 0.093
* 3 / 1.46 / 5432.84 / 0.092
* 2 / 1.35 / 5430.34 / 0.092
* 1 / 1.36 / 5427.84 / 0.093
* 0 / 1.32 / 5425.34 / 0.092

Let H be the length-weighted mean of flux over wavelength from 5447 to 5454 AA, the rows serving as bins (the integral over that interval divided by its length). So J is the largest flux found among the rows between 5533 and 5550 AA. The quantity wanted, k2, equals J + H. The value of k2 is 3.02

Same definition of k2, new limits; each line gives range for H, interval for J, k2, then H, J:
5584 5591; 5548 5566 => 2.99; 1.58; 1.41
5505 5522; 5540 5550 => 2.69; 1.34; 1.35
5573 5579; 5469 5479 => 2.93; 1.47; 1.46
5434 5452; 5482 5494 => 2.88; 1.46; 1.42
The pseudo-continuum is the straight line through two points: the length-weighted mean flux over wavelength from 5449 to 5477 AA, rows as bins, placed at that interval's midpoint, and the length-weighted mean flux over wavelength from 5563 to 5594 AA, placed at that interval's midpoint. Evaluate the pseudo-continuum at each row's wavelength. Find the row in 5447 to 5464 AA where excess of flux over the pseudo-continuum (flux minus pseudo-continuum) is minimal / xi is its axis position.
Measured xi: 5460.44 AA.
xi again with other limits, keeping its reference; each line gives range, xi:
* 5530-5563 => 5556.83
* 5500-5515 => 5505.89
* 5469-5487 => 5480.59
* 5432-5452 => 5437.85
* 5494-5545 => 5526.21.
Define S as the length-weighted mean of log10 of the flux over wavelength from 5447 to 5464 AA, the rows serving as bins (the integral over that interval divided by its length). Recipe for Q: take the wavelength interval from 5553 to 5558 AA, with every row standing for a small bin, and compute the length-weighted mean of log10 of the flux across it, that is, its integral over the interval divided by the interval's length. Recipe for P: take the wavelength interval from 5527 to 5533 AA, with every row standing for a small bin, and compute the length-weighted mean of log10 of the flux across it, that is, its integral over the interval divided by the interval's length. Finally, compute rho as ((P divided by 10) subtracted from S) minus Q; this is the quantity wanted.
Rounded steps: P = 0.16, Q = 0.127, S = 0.174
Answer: 0.032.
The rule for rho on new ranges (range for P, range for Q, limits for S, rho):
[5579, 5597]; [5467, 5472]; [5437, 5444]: -0.021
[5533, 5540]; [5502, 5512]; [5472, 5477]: -0.006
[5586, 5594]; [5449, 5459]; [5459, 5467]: -0.044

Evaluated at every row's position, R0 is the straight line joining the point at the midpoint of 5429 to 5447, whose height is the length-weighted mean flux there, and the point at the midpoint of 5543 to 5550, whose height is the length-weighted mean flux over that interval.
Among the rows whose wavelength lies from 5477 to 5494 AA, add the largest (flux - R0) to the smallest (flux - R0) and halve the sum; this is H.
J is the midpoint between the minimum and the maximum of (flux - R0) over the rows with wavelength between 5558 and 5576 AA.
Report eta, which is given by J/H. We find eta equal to -2.5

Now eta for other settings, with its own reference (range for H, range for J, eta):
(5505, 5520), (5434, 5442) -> 3.1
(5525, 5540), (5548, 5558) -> 0.5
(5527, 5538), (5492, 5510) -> -0.2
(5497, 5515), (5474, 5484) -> 3.6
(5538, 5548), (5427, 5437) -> 0.8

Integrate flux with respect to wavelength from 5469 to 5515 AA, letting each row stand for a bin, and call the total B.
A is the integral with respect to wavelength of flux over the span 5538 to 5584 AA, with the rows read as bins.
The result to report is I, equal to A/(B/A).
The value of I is 66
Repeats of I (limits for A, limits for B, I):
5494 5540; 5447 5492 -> 62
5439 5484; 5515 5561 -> 66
